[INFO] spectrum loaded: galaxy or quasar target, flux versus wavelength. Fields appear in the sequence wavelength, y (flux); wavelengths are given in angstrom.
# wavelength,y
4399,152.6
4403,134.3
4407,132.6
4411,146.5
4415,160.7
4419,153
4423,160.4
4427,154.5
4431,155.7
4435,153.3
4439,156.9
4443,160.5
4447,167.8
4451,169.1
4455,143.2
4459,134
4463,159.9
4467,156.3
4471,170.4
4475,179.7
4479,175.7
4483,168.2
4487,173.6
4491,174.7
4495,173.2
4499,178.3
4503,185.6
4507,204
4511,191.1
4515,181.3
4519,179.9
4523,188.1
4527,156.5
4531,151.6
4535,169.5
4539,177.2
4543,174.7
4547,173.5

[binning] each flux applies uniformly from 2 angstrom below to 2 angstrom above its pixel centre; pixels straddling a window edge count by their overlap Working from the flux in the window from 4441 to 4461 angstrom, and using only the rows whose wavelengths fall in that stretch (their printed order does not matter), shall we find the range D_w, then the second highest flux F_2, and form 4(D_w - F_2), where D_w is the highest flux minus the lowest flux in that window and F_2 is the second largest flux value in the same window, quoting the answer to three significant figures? -531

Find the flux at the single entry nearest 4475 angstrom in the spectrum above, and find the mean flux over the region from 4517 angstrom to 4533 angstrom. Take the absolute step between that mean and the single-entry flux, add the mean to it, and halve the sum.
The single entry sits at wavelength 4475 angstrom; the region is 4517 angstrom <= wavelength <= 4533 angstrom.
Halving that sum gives 90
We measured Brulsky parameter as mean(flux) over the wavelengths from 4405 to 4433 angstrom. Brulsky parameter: 152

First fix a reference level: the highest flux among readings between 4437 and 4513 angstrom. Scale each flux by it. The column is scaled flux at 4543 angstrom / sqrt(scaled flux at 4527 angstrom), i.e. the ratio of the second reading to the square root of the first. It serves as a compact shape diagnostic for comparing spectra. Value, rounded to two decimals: 0.98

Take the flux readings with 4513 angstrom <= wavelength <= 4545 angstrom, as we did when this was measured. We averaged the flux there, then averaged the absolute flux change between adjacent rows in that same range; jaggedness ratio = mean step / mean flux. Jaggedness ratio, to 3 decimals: 0.062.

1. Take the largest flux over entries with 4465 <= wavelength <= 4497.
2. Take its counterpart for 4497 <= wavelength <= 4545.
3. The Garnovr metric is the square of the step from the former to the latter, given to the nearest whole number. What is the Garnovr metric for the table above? 590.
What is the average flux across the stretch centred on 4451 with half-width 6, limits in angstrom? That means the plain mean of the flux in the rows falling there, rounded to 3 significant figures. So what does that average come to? 160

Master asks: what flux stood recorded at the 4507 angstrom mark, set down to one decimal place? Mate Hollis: 204.0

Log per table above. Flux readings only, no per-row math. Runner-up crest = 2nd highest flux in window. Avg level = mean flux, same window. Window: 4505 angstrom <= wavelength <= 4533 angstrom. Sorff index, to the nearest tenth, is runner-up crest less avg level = 12.2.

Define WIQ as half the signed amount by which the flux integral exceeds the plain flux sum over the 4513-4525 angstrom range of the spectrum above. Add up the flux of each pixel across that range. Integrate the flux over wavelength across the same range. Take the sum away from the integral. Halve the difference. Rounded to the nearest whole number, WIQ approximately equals 824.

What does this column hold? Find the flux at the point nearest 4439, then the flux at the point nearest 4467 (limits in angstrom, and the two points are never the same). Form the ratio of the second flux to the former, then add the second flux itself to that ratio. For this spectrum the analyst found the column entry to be 157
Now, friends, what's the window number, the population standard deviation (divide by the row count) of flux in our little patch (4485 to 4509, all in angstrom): 11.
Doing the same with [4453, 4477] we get 15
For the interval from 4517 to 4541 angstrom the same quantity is 13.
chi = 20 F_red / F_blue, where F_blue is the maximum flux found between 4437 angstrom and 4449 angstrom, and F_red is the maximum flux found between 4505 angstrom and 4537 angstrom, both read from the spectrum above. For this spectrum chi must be 24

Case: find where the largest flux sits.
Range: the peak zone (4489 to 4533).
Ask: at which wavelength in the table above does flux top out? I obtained 4507 angstrom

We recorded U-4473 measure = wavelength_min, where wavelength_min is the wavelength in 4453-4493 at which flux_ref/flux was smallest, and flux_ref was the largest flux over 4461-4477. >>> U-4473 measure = 4475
